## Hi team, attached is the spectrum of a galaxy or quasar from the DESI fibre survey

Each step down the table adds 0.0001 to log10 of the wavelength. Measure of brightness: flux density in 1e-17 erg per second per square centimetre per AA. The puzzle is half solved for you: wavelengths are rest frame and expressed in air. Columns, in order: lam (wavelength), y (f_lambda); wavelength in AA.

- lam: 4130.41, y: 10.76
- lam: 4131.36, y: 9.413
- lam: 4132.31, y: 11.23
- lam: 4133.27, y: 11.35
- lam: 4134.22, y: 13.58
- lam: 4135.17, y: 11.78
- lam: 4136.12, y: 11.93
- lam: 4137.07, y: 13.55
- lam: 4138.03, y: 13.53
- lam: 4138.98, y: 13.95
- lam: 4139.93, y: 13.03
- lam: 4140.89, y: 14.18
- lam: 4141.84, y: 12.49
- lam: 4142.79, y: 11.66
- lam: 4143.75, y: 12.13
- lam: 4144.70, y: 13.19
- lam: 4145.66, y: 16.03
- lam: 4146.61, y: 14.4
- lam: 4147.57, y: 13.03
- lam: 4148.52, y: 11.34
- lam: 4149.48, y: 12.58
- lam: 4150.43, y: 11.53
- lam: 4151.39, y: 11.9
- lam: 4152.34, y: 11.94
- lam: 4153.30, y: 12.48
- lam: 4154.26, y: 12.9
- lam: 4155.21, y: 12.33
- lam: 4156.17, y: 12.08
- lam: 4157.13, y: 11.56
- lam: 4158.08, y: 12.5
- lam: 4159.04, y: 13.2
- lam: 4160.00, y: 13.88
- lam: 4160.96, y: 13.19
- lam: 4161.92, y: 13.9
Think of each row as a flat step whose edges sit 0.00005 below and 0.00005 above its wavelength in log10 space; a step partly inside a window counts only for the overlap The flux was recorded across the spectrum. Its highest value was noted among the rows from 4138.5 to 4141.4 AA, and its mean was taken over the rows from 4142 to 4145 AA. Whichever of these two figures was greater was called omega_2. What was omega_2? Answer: 14.18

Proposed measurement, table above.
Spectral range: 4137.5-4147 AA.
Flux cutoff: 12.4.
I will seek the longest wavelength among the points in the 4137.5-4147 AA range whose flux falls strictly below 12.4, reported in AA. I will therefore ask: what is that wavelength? 4143.75 AA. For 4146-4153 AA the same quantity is 4152.34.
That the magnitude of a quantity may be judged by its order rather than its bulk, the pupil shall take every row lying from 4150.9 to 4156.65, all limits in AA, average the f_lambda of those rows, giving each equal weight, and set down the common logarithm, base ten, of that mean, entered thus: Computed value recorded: 1.09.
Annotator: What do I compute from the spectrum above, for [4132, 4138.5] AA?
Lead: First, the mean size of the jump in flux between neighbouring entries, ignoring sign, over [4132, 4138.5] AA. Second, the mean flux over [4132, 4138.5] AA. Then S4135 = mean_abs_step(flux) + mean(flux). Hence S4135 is 13.4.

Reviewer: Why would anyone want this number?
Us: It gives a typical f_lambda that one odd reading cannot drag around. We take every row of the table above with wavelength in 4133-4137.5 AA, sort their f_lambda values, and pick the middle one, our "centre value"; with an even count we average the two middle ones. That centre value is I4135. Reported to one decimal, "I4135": 11.9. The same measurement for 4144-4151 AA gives 13.0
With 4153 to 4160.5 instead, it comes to 12.5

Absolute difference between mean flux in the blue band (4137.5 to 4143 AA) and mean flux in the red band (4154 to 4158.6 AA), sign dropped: 0.9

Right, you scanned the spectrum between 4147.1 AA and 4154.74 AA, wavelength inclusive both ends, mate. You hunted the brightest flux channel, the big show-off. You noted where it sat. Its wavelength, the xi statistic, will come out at 4147.57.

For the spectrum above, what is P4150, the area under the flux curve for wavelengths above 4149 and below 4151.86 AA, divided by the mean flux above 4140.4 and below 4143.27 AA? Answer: 2.7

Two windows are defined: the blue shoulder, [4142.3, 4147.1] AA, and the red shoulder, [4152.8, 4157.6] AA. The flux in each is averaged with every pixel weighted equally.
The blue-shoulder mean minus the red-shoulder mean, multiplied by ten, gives 12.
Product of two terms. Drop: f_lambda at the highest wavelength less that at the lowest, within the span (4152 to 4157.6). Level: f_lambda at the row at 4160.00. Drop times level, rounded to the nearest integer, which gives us -5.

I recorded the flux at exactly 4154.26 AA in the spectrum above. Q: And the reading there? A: 12.9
